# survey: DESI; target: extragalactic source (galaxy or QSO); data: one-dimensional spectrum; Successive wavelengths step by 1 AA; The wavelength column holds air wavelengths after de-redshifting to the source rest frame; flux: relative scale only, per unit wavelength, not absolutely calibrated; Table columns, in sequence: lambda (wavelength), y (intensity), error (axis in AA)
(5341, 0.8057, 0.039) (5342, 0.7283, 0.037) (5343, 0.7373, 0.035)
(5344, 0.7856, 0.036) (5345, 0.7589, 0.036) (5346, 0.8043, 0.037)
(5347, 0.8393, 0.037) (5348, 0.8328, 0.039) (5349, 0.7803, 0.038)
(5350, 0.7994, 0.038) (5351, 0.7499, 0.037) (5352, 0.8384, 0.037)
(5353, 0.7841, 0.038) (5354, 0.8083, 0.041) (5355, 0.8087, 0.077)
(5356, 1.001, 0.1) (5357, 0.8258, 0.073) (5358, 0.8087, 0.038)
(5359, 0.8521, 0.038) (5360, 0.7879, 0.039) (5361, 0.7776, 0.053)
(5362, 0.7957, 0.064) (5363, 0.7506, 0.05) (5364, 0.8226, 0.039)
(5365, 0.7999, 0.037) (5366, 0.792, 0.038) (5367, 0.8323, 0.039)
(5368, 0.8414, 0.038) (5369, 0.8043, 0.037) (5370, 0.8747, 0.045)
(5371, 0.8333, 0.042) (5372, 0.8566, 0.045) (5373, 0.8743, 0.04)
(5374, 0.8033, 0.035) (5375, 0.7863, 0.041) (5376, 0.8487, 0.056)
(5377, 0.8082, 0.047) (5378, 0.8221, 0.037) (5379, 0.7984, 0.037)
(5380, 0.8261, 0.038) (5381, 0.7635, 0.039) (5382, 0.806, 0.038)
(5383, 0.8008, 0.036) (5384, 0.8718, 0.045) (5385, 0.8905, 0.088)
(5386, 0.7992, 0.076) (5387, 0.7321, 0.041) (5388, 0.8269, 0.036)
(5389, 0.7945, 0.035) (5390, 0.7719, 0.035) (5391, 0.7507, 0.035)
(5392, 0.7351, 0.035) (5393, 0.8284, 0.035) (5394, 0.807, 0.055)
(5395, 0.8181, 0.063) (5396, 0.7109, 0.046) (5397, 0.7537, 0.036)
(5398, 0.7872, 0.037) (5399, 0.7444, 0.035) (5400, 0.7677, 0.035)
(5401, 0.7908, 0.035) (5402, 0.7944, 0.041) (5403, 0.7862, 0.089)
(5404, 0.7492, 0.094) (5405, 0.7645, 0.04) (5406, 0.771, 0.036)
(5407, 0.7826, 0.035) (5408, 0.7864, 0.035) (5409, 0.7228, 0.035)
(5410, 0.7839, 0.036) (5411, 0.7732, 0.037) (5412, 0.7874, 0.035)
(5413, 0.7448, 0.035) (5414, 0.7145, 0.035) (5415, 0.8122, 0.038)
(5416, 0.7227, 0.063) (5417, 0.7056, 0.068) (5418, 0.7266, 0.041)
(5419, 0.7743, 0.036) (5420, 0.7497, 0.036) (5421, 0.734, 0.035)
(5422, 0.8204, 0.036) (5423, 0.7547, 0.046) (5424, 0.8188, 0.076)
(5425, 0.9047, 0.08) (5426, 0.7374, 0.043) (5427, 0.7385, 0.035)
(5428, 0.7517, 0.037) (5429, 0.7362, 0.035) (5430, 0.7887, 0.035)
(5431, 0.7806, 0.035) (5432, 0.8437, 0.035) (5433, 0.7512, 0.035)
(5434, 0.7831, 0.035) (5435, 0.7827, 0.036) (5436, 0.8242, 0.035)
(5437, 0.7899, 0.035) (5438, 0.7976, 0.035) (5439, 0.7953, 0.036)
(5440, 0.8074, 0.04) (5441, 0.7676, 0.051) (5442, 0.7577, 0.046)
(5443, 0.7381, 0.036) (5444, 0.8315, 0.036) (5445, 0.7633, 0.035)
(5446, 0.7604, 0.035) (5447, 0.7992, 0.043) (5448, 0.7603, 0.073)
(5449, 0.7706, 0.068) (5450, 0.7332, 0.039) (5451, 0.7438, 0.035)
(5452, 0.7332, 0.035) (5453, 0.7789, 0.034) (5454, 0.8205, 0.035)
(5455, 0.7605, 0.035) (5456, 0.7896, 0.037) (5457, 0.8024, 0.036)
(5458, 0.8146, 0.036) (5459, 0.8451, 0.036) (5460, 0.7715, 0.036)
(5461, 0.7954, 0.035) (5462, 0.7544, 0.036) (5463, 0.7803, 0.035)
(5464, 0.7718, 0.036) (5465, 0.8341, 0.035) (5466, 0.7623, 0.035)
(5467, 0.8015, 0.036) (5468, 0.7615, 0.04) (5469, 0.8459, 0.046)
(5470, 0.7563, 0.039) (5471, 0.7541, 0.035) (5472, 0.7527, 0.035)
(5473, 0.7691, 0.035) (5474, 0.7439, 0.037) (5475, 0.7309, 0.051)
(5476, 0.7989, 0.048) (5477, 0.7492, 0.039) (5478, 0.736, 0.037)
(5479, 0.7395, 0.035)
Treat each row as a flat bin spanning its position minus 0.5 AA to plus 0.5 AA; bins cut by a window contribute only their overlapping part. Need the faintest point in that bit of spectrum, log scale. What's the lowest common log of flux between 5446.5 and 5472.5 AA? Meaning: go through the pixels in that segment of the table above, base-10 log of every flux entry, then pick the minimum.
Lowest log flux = -0.135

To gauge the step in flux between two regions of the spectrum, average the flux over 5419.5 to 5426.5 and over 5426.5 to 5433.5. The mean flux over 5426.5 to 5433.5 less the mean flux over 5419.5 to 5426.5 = -0.018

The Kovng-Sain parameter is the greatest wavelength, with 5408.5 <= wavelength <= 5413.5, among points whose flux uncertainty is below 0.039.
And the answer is 5413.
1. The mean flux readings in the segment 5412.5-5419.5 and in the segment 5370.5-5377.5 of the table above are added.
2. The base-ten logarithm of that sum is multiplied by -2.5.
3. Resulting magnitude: -0.492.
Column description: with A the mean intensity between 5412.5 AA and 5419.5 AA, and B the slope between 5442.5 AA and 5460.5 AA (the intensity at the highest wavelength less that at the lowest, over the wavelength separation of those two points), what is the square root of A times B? 0.038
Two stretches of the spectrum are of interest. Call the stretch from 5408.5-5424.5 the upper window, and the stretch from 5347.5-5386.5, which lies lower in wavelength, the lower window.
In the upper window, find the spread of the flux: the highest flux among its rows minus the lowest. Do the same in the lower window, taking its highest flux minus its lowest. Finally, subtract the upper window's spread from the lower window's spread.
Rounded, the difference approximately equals 0.14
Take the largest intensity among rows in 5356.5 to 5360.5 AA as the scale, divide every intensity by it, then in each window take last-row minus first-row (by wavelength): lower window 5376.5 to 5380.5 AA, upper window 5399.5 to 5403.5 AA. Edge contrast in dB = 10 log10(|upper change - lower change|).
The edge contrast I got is -32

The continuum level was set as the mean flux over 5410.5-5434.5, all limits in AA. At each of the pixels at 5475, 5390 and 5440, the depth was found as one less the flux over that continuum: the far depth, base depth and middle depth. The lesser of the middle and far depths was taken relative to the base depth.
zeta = 13.0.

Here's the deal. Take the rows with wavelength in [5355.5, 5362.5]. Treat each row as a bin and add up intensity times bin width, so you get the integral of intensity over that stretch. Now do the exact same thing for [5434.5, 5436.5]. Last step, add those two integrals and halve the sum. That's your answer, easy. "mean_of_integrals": 3.7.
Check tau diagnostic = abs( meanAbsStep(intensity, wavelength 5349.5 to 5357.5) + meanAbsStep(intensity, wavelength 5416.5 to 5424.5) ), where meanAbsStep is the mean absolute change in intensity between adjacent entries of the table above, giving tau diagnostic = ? 0.13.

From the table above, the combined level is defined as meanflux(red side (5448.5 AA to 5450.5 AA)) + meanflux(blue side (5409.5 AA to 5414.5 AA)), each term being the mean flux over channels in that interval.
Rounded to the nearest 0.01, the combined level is 1.51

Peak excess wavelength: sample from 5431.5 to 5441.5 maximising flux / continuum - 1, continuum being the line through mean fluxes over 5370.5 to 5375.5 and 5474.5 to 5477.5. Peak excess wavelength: 5432 AA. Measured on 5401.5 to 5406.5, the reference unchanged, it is 5402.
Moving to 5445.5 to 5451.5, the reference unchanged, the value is 5447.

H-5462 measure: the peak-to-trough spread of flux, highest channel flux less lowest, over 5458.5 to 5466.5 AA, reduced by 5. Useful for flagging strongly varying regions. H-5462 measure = -4.91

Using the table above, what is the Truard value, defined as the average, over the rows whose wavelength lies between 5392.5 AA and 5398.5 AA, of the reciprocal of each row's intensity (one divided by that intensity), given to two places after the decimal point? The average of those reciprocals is 1.28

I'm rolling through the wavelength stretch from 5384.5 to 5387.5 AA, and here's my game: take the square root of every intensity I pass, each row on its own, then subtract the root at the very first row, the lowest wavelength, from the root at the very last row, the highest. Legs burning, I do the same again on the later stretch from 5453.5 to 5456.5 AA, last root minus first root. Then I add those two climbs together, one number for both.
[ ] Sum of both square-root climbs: -0.11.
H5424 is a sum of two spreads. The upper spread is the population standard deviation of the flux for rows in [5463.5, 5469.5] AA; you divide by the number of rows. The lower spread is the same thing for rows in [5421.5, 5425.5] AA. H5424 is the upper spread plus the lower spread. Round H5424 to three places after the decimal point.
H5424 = 0.087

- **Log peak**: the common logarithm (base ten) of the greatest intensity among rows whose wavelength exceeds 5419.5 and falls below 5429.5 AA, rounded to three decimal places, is -0.043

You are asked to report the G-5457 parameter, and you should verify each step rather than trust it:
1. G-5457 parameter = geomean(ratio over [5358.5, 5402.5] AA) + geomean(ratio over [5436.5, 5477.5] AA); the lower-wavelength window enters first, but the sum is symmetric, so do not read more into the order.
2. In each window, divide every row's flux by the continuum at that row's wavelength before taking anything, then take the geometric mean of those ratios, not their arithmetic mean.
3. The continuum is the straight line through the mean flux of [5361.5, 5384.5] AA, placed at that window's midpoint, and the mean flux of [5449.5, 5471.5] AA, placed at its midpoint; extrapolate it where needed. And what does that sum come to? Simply 1.98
